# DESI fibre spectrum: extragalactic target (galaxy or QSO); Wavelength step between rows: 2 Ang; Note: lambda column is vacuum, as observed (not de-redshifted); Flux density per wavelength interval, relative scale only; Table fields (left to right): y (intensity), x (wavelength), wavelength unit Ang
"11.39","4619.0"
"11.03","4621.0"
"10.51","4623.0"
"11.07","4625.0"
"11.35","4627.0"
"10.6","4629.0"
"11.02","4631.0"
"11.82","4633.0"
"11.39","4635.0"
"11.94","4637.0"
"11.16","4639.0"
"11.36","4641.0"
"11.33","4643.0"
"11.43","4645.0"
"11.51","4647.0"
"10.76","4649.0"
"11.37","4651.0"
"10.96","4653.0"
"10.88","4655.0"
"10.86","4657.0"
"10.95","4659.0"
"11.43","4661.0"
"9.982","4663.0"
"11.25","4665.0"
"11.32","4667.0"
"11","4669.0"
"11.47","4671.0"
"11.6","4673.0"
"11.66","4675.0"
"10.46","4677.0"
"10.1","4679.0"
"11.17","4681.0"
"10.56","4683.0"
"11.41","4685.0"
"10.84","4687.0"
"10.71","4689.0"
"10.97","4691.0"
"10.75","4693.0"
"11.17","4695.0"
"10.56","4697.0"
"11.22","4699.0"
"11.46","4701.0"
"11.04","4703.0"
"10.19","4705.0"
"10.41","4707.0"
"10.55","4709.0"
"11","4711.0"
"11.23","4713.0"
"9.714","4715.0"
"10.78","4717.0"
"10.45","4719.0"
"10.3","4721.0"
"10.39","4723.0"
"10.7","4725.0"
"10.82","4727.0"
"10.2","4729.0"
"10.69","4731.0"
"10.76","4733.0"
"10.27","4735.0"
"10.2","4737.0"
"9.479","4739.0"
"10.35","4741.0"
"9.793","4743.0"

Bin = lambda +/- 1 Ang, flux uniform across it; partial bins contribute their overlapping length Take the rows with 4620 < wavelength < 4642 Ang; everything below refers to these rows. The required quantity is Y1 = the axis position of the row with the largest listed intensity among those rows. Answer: 4637.0 Ang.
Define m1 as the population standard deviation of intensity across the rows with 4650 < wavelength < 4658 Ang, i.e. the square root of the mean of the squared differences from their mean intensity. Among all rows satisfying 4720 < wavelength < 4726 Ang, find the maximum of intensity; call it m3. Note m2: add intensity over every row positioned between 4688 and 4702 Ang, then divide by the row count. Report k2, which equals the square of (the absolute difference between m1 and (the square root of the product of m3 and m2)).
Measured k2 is 113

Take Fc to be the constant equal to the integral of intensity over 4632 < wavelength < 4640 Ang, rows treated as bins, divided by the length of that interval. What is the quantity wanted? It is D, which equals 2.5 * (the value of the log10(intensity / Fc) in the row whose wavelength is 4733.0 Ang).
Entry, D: -0.080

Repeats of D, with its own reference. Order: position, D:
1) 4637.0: 0.033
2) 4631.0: -0.054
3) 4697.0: -0.100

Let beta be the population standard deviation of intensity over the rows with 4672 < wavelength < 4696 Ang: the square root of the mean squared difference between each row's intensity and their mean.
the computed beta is 0.45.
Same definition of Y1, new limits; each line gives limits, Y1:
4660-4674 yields 4673.0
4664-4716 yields 4675.0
